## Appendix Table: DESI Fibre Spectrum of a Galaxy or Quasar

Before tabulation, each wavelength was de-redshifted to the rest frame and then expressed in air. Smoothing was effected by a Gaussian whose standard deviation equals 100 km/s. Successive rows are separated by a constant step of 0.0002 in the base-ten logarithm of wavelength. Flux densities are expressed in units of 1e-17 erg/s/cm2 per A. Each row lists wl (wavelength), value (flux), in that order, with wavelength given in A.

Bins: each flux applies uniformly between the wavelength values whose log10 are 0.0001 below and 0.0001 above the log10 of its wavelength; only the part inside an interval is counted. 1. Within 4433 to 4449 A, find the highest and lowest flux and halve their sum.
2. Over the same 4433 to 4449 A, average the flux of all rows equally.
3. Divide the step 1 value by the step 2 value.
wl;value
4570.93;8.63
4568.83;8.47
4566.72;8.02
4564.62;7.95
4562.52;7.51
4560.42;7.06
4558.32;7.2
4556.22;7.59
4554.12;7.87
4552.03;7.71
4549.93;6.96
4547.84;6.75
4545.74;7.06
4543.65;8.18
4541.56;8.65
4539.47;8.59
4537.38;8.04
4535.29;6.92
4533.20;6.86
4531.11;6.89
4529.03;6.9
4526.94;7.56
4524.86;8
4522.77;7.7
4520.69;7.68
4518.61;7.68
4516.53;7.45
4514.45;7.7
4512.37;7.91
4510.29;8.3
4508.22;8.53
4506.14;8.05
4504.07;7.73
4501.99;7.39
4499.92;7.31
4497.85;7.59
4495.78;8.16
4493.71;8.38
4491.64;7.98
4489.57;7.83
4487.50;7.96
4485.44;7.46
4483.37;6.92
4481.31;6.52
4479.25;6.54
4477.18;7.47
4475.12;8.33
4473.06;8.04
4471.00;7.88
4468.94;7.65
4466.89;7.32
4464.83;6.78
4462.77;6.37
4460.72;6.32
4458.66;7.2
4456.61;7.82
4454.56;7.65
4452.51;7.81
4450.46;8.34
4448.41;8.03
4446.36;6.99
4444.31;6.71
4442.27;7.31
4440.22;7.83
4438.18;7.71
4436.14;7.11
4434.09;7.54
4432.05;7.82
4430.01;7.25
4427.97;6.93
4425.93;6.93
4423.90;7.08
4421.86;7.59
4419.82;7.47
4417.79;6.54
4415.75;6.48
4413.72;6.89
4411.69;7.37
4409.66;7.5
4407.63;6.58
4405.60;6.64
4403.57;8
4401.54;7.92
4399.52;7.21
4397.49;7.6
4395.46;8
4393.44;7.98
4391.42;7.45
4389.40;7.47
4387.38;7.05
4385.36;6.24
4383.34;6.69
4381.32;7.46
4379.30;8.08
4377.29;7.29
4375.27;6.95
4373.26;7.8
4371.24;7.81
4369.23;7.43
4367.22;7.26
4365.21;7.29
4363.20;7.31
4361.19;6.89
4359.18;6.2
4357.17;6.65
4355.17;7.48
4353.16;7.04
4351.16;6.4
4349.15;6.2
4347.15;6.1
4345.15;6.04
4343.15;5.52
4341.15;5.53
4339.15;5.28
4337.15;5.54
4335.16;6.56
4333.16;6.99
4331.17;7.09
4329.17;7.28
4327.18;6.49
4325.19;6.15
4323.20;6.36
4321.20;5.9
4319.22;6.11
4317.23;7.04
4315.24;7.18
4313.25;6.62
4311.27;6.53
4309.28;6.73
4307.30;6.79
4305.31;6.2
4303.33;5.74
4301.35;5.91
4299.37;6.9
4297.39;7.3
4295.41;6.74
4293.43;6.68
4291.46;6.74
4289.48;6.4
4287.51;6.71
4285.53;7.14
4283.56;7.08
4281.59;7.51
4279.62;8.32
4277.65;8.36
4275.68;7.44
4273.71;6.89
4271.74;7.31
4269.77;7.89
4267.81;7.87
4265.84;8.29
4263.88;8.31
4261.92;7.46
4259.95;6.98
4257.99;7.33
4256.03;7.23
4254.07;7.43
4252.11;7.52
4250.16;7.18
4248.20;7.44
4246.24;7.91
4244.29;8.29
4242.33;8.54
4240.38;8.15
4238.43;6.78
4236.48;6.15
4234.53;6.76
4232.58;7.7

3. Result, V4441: 1.00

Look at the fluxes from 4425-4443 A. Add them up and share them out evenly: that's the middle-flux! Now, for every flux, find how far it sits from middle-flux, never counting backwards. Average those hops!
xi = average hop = 0.31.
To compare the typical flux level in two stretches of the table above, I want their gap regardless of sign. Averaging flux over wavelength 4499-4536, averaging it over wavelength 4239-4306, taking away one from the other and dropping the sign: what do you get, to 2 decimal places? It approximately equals 0.26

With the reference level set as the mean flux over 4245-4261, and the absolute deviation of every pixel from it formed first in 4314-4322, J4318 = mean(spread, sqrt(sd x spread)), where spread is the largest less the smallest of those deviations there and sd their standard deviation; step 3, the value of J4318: 1.1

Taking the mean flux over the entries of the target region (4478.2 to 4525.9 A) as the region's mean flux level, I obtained 7.69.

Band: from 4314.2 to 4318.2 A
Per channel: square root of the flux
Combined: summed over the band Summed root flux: 5.33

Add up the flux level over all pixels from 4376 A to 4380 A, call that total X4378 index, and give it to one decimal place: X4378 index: 15.4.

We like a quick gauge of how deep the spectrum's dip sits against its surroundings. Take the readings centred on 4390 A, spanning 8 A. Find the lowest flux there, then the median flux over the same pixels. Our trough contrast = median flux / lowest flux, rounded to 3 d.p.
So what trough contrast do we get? 1.058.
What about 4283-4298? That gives 1.053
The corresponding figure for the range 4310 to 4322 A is 1.114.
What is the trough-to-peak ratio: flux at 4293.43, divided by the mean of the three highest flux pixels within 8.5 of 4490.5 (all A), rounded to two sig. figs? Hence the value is 0.82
